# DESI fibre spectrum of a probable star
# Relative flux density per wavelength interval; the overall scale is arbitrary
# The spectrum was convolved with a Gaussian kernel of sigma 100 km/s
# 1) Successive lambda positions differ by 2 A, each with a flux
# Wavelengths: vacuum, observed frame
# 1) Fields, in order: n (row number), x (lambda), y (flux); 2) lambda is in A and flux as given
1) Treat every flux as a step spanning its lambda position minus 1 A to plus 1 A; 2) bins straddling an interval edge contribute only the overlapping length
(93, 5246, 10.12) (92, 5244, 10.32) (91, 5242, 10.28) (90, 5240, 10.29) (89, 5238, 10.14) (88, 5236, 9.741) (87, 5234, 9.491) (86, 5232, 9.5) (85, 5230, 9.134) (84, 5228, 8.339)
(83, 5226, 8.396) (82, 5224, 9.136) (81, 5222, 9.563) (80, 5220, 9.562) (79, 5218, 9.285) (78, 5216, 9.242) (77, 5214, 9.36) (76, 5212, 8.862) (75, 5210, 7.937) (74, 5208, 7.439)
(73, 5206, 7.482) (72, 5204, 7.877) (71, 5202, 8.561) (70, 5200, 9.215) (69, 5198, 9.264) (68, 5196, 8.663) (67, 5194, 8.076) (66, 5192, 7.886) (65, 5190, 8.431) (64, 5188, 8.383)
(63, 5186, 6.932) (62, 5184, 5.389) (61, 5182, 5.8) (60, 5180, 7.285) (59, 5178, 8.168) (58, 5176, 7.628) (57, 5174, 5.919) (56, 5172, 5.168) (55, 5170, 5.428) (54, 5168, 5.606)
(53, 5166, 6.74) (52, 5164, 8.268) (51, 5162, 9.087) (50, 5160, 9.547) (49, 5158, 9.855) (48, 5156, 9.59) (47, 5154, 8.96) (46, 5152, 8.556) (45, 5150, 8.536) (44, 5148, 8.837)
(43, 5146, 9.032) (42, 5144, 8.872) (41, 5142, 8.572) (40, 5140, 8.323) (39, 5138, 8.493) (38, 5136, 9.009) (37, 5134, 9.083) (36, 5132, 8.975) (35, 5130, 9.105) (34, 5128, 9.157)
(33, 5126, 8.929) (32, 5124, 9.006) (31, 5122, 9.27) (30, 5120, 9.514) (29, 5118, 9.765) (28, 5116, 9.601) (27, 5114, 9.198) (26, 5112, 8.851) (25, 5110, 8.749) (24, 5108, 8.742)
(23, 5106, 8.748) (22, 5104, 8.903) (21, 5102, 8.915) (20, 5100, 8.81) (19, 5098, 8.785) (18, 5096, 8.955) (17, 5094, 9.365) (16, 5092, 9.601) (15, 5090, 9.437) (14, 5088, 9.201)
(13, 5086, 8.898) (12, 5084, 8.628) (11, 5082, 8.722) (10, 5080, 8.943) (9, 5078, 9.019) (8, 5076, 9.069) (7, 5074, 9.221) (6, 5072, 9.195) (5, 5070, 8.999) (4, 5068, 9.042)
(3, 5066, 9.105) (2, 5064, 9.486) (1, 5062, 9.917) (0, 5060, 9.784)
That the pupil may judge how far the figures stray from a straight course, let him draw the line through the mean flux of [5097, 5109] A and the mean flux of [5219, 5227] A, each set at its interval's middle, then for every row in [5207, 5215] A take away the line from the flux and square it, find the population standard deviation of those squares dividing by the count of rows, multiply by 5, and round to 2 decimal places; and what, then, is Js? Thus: 5.73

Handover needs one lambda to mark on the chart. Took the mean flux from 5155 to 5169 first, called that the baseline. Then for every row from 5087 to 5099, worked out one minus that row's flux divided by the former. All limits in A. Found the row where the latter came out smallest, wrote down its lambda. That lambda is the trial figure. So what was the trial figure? 5092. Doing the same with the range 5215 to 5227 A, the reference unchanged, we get 5222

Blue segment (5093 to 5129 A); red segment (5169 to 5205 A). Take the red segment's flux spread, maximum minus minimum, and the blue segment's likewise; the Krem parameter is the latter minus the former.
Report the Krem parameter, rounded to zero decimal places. -3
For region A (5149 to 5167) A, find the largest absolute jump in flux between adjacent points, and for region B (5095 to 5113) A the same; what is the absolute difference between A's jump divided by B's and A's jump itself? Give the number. 7.5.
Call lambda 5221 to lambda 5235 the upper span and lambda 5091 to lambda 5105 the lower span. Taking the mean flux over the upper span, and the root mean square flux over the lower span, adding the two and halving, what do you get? 9.07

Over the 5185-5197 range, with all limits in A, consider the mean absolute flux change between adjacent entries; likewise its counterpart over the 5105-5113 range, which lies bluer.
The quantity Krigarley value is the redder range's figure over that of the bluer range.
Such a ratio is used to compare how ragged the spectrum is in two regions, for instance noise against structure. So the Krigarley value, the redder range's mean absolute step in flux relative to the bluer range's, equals 15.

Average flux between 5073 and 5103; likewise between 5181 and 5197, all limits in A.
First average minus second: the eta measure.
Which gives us 1.6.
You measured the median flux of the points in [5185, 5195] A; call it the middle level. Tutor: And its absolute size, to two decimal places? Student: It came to 8.08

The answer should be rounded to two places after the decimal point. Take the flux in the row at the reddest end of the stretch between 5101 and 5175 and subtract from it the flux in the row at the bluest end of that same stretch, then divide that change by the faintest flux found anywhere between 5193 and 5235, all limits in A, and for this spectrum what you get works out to -0.40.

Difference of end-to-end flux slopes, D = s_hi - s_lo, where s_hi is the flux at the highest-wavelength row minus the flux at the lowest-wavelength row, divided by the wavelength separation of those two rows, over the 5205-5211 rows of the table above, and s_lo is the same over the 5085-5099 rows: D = 0.12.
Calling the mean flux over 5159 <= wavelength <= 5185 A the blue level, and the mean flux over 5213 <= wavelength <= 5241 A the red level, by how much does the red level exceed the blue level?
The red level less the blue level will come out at 2.4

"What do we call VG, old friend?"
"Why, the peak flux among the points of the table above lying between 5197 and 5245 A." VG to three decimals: 10.320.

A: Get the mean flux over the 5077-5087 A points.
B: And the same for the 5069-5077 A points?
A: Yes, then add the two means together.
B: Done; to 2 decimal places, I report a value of 17.96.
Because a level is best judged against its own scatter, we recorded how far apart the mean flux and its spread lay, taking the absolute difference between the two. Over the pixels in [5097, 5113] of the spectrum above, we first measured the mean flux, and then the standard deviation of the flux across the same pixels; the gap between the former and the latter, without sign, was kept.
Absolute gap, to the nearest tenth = 8.7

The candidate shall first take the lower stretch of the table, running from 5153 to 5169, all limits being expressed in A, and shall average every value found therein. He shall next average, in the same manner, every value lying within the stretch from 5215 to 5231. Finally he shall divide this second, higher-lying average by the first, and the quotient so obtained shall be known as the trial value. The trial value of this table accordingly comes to 1.07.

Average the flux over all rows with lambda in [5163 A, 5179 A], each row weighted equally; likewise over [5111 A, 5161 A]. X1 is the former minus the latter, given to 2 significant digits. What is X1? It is -2.4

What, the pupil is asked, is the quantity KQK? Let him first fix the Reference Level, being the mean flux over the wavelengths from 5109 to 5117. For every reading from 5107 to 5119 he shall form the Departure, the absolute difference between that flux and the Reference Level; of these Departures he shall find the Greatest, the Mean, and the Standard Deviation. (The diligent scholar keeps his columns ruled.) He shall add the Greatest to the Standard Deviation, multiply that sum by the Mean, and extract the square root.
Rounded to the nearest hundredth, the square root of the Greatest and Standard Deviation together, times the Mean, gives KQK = 0.56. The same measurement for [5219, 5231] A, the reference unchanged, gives 0.66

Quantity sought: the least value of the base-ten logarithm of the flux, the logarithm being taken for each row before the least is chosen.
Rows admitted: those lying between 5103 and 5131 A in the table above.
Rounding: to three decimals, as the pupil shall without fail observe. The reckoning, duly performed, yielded 0.942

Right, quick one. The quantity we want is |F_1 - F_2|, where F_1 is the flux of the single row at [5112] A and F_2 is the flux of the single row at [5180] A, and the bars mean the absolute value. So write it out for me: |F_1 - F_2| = 1.6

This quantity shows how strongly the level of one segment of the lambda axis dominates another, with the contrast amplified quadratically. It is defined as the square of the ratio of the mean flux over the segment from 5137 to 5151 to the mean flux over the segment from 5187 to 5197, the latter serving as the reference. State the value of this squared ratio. 1.09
